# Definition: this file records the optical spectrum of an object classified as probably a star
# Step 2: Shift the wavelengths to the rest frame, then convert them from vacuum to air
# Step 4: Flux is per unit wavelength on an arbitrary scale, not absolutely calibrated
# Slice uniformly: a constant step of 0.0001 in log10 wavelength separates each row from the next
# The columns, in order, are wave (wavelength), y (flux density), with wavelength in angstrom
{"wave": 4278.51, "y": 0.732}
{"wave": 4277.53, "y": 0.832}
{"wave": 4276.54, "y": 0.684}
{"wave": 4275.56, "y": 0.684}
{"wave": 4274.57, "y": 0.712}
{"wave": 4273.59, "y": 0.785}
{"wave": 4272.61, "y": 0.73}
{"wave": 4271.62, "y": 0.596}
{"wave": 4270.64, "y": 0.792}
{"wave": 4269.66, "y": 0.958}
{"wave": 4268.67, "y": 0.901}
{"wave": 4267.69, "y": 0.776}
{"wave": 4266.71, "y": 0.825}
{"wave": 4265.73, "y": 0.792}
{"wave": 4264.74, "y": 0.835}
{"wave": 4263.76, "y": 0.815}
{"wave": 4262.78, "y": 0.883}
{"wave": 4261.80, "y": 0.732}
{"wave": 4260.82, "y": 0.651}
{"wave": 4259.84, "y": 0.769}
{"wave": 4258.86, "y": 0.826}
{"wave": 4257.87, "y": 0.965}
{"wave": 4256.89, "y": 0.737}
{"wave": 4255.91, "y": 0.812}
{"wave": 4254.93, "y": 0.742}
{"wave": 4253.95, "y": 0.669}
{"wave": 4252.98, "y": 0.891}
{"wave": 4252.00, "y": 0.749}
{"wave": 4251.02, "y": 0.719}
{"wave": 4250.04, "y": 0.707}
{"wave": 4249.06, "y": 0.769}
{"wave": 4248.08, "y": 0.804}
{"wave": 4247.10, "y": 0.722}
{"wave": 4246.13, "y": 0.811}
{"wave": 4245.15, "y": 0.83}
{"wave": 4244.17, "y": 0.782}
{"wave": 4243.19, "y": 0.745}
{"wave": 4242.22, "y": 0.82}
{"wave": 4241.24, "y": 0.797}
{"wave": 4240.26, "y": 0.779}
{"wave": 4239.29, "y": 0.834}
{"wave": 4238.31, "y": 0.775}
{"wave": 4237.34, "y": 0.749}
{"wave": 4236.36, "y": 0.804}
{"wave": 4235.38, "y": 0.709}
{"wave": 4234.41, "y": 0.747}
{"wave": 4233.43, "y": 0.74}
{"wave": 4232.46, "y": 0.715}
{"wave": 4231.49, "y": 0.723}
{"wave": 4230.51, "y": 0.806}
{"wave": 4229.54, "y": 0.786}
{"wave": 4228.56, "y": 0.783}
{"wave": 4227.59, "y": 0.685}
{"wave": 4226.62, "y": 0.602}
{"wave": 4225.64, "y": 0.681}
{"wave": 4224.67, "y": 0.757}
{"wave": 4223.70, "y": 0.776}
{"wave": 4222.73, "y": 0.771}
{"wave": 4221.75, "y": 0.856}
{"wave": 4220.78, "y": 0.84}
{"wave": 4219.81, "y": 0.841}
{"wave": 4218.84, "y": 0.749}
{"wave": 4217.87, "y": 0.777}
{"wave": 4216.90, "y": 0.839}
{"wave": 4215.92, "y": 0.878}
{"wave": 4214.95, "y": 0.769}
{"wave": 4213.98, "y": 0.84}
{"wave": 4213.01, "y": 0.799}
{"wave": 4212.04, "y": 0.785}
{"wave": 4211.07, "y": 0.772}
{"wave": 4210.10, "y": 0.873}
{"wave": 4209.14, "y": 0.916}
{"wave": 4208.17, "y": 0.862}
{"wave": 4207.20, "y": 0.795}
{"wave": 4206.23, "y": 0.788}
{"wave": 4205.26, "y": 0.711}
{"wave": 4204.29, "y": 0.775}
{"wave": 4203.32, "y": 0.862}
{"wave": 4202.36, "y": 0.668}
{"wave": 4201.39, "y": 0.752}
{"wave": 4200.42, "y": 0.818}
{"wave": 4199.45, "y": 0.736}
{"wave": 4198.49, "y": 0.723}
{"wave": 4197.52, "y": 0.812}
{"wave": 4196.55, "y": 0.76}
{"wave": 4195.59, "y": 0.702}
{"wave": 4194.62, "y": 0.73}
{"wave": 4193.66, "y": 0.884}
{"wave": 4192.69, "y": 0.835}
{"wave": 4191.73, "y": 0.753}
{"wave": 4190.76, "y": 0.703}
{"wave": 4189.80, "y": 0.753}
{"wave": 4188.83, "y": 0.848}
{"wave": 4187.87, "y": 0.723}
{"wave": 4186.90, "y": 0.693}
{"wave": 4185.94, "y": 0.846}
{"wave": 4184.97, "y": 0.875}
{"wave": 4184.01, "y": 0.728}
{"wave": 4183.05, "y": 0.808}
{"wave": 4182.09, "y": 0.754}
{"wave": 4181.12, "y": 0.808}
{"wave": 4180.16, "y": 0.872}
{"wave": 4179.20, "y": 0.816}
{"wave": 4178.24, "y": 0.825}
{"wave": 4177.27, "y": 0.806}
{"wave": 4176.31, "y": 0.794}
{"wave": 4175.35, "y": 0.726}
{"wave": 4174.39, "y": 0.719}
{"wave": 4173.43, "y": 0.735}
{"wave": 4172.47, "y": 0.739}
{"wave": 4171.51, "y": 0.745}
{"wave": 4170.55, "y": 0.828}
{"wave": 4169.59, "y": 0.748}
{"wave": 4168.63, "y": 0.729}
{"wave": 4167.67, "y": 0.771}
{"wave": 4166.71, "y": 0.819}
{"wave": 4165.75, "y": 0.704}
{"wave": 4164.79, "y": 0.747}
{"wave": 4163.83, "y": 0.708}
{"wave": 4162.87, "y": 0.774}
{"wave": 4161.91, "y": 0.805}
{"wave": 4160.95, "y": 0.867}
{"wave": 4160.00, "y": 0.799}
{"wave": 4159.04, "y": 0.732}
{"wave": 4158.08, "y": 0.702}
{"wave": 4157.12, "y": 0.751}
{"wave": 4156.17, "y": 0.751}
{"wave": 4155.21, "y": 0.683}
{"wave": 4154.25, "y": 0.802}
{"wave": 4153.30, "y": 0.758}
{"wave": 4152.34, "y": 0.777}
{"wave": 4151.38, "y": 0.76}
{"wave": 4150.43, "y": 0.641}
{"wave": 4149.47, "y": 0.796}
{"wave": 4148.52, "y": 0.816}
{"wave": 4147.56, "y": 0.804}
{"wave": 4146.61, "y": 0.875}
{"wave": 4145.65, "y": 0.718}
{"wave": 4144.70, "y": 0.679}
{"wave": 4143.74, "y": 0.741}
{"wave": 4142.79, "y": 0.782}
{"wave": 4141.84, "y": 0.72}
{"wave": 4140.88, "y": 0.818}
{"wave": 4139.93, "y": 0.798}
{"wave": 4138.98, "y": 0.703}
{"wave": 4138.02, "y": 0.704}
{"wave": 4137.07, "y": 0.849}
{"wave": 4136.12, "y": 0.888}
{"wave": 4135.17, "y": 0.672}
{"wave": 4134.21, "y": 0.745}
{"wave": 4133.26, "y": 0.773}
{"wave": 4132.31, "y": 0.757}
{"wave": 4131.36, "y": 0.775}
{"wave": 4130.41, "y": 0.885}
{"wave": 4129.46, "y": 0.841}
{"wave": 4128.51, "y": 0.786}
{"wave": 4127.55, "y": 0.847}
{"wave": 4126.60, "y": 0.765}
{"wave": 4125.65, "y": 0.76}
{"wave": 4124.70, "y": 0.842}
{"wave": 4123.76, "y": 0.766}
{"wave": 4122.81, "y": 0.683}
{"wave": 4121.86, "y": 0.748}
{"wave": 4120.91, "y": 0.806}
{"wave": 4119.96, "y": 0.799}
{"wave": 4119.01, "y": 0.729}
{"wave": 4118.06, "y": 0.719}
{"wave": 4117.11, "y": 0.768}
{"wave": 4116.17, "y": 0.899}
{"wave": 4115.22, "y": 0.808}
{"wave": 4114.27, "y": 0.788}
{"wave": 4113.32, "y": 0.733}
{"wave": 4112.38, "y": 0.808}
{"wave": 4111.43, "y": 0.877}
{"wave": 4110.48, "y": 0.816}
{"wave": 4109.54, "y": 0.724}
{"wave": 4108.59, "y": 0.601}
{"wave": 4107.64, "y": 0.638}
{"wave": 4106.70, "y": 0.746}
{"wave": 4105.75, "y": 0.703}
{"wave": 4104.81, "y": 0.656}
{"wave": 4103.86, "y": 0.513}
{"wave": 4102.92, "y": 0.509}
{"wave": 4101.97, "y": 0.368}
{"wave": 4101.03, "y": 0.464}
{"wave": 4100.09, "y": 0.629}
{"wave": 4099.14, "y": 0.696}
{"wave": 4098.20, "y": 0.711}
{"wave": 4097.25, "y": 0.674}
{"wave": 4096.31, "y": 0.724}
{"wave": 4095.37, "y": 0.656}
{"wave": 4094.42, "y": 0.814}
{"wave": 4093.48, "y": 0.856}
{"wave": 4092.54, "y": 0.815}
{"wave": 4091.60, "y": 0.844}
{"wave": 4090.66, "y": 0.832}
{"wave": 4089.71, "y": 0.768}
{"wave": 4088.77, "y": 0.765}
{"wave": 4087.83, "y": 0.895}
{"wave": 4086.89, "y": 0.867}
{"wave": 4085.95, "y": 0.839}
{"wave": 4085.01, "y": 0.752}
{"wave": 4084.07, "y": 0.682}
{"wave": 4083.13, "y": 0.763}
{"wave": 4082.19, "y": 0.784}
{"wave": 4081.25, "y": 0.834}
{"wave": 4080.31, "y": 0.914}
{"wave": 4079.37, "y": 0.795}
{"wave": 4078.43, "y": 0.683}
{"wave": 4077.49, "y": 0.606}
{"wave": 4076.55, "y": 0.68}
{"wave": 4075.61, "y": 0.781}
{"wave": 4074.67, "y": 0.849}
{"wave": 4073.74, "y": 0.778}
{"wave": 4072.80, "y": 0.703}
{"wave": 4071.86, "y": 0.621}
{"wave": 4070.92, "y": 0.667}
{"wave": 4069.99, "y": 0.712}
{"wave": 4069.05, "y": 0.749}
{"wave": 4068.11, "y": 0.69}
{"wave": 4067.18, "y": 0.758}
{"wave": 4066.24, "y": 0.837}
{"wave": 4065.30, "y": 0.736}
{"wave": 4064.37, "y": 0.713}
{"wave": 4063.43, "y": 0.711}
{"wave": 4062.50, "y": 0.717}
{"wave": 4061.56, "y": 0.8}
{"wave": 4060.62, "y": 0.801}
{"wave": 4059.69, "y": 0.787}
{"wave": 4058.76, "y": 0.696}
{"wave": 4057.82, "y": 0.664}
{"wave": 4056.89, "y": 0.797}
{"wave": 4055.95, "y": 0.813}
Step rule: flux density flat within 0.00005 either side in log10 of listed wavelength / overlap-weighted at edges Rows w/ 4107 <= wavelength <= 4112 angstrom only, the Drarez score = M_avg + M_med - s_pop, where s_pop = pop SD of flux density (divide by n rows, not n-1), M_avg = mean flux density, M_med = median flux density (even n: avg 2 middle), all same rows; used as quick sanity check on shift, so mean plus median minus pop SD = 1.35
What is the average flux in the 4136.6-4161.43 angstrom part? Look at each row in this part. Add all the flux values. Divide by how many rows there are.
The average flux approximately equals 0.763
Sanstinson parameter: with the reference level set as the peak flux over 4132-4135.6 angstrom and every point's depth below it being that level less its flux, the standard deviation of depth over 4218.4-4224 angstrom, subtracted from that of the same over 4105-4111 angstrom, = 0.03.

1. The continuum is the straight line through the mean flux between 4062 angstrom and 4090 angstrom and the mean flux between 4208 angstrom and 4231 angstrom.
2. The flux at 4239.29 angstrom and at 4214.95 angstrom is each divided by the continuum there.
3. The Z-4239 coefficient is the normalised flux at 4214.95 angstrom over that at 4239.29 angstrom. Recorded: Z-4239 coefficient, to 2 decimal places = 0.93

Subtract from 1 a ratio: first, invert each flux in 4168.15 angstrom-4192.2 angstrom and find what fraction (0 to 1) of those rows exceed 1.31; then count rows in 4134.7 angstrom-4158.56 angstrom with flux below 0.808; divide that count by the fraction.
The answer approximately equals -35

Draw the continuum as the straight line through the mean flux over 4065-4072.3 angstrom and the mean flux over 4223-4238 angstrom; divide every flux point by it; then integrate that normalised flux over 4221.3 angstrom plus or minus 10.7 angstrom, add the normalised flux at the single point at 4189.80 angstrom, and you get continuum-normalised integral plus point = 23.6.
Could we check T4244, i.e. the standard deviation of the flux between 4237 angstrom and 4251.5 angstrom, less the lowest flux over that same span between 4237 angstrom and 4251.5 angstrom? -0.67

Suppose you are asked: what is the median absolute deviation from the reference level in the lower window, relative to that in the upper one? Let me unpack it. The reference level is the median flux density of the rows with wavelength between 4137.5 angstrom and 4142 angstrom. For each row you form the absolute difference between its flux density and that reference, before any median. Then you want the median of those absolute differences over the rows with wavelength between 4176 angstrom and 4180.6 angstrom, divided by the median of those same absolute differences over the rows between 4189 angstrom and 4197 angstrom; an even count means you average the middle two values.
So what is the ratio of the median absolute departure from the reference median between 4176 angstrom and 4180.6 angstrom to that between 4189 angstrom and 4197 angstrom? 2.9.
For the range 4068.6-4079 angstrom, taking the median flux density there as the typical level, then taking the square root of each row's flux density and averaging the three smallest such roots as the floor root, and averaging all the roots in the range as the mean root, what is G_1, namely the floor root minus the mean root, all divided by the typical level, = -0.07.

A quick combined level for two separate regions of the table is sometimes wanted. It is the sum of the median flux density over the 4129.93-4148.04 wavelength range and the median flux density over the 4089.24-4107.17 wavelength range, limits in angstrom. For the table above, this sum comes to 1.48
